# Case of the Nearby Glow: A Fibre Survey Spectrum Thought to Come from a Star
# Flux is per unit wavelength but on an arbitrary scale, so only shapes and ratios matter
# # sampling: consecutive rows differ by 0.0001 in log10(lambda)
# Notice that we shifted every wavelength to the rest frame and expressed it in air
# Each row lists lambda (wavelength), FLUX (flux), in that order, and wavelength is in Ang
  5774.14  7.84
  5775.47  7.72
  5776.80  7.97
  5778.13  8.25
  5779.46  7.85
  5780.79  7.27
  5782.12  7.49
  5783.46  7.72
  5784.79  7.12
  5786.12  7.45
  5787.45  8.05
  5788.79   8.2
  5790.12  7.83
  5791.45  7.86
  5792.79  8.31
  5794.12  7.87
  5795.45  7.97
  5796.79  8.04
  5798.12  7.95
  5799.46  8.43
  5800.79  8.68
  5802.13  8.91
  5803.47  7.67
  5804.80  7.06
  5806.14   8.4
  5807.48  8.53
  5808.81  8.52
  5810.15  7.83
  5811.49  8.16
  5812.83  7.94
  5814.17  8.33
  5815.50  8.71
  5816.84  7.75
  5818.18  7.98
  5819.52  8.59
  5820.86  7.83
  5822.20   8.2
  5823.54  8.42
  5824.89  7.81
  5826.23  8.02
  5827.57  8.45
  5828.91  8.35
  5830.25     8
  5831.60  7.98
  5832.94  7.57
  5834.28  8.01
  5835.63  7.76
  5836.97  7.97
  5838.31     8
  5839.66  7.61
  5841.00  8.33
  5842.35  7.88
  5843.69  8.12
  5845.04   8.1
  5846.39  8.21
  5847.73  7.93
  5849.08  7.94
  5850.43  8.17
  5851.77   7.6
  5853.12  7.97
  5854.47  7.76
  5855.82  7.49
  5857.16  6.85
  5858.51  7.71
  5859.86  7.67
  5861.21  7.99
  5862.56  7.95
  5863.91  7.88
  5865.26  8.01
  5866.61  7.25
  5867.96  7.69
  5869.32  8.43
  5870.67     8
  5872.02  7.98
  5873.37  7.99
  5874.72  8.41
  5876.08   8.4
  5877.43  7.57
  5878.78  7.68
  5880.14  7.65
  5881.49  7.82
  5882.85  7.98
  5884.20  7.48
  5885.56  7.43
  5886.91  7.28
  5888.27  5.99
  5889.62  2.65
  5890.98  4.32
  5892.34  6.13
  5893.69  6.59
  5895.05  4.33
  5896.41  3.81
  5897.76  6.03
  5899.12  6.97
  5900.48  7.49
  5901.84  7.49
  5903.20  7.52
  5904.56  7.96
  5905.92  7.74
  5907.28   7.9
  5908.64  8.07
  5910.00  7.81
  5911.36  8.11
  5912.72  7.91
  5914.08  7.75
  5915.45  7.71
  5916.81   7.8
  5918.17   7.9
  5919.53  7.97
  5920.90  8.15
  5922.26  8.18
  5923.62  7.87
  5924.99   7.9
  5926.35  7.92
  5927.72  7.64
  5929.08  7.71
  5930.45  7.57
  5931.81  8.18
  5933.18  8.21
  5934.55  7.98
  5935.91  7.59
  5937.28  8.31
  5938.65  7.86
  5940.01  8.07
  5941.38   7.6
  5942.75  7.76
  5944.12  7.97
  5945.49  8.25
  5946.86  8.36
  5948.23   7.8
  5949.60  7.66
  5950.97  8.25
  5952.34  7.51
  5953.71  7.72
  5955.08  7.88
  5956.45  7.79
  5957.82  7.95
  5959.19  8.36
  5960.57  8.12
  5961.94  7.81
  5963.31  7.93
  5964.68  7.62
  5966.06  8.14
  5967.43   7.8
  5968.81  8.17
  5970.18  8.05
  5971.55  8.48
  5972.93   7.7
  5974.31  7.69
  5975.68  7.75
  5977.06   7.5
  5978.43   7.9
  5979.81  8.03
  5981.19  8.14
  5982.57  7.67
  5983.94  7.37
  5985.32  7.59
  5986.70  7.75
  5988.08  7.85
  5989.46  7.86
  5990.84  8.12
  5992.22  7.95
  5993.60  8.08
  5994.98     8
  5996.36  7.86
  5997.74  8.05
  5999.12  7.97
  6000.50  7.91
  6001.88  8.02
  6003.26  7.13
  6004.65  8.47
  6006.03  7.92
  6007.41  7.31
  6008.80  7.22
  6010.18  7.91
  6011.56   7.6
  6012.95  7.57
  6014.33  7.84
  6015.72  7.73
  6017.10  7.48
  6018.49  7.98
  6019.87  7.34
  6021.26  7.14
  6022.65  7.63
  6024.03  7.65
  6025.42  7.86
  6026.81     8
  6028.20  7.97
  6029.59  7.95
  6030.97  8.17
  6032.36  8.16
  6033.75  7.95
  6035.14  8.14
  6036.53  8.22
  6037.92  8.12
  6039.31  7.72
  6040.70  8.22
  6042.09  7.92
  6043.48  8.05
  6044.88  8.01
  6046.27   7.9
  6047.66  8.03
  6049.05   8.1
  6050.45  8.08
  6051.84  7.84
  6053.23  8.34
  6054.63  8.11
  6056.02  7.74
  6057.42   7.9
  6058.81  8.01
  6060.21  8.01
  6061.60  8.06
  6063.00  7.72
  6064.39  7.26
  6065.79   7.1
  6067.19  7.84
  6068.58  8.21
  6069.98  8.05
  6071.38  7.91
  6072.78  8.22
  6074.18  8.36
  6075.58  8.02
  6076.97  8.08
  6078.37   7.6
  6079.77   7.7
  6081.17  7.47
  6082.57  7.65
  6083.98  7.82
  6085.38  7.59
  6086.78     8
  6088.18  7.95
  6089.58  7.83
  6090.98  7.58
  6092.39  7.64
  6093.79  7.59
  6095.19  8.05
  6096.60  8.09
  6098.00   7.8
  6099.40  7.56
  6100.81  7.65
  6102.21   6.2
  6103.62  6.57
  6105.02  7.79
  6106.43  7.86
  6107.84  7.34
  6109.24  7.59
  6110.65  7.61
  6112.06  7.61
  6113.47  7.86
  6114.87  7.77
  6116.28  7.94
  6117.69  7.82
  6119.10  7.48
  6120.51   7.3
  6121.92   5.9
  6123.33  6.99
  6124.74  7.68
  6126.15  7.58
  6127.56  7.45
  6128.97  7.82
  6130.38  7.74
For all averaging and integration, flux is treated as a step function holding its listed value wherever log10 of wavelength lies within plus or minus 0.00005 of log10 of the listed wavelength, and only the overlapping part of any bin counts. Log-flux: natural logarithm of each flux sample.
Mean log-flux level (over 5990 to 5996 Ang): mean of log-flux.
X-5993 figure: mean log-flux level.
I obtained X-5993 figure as 2.08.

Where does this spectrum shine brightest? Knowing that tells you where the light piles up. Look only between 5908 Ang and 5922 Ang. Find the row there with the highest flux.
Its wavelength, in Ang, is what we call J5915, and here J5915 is 5920.90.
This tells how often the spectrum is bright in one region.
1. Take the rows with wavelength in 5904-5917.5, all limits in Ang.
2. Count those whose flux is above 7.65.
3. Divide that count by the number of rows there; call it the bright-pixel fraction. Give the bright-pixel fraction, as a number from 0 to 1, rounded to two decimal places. 1.00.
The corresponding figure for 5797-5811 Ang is 0.90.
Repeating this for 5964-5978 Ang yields 0.80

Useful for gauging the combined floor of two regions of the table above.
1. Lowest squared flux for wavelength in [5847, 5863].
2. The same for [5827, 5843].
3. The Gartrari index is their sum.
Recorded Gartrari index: 104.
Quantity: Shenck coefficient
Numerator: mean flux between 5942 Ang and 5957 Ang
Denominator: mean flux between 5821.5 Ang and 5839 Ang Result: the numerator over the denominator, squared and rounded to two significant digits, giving 0.97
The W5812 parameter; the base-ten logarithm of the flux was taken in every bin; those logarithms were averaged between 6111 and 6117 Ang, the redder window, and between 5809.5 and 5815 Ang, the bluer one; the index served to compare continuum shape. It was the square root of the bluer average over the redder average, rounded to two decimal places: 1.01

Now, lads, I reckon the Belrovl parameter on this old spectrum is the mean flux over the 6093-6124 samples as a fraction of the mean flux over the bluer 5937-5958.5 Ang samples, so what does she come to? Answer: 0.94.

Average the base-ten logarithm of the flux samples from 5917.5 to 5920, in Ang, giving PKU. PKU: 0.900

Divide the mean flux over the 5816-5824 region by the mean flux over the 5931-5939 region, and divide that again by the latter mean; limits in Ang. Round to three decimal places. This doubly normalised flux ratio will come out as 0.126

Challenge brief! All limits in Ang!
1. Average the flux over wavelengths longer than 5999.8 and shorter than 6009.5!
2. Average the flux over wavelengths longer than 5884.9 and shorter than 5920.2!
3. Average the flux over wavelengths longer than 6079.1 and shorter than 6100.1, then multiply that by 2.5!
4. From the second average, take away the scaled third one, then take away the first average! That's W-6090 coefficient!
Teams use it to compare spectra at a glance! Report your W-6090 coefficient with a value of -20.2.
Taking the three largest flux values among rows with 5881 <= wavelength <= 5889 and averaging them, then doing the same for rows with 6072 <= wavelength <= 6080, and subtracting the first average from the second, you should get 0.5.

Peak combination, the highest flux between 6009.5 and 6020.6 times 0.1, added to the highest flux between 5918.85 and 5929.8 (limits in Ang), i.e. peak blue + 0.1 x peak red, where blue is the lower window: 9.0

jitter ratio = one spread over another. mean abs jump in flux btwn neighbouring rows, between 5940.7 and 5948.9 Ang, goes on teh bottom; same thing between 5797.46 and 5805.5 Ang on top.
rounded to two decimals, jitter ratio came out 2.13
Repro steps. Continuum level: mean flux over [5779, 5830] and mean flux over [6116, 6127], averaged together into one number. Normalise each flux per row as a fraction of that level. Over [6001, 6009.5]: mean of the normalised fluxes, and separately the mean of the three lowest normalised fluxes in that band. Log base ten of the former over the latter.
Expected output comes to 0.027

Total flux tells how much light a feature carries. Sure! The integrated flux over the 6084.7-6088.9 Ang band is 33.0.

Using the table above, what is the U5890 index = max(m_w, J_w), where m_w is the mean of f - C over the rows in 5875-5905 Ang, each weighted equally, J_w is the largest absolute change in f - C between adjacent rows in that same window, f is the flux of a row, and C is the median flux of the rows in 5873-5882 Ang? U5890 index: 3.3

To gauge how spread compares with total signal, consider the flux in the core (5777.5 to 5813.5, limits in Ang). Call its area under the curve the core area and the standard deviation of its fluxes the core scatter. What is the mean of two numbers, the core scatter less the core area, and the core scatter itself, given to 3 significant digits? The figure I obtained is -143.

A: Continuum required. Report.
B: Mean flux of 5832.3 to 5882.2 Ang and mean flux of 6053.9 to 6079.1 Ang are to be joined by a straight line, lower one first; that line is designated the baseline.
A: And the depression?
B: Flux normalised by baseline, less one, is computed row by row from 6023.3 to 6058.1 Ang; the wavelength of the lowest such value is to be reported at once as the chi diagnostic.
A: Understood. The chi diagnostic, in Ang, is 6024.03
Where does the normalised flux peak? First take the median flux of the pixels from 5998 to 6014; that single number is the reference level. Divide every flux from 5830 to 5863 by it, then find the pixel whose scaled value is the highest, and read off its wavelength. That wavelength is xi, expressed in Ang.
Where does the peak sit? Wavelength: 5841.00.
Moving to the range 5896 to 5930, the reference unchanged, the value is 5922.26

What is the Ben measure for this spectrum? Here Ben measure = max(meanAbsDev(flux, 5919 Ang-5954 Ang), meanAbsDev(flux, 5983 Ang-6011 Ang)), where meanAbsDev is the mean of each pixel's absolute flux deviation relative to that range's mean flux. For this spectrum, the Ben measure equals 0.25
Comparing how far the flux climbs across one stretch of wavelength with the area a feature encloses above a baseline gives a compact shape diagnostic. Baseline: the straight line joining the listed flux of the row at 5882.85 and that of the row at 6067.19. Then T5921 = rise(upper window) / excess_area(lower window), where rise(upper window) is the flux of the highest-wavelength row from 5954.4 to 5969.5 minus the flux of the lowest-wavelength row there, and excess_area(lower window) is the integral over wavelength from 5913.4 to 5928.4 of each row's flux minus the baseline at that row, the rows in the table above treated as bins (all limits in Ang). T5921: -0.3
